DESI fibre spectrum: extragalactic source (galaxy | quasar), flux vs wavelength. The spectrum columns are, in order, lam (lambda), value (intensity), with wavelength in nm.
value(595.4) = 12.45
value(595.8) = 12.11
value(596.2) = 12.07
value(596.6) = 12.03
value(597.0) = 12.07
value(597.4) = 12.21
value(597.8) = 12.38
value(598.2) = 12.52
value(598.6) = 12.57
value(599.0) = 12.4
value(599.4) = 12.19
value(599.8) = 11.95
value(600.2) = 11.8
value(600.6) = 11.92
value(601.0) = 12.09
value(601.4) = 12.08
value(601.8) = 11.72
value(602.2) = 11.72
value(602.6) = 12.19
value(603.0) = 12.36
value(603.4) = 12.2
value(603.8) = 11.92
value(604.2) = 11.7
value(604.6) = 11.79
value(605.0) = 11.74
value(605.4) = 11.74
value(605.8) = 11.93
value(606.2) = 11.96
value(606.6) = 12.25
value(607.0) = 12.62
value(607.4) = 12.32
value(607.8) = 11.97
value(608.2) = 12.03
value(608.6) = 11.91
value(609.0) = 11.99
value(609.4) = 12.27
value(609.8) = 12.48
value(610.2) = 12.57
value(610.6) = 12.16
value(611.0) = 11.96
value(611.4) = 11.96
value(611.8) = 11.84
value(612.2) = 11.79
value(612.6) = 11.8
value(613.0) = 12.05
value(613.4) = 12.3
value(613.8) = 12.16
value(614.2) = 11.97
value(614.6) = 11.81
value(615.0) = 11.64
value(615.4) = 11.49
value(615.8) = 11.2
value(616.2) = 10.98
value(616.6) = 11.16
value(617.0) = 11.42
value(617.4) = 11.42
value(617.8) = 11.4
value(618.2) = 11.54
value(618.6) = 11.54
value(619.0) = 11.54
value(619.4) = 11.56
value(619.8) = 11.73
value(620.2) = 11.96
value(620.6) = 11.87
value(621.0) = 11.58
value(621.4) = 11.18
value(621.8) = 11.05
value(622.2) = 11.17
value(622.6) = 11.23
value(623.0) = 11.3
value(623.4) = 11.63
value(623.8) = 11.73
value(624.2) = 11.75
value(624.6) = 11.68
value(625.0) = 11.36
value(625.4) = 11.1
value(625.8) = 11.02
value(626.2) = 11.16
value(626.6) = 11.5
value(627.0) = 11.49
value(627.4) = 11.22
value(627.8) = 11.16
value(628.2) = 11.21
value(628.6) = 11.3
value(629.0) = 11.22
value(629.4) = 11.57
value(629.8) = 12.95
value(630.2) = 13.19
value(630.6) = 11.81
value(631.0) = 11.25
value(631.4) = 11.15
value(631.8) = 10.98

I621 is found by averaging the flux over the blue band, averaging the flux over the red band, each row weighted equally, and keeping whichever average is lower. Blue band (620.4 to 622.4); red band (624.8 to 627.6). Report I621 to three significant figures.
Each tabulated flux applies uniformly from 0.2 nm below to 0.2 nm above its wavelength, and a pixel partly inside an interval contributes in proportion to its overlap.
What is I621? 11.3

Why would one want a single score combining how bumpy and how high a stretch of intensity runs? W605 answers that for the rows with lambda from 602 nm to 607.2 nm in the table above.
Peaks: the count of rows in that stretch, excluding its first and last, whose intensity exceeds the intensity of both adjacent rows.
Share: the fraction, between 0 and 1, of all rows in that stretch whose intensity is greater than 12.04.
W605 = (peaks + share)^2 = 5.7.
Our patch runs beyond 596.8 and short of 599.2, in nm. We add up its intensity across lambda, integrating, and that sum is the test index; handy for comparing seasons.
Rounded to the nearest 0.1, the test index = 29.7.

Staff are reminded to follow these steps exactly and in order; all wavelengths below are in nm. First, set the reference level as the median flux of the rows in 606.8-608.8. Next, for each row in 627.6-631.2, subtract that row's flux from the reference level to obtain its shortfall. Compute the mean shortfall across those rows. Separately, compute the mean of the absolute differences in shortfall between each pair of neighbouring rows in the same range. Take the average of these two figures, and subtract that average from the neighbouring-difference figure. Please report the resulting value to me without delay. 0.11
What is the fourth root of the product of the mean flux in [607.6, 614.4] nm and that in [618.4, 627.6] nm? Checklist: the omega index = 3.43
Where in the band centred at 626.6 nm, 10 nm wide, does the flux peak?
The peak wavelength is 630.2 nm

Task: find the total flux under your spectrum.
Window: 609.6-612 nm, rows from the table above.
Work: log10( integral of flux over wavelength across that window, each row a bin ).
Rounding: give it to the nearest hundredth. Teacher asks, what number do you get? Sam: 1.47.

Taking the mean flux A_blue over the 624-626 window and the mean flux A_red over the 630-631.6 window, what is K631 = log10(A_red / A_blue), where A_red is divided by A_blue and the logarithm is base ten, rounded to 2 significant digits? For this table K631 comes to 0.017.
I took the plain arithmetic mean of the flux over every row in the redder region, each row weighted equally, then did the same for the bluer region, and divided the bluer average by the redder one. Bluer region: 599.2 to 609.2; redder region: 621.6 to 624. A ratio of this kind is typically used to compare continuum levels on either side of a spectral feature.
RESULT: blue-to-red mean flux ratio 1.06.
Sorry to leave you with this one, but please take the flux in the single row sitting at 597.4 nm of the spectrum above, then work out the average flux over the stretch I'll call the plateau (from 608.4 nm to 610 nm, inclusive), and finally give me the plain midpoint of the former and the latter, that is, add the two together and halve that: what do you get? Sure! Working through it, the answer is 12.2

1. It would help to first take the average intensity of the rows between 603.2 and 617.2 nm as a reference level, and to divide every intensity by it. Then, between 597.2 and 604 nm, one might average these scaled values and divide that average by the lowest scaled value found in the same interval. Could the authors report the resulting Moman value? 1.04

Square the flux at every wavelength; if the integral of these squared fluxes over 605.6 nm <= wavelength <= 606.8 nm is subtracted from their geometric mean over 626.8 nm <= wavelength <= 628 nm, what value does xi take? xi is -46.7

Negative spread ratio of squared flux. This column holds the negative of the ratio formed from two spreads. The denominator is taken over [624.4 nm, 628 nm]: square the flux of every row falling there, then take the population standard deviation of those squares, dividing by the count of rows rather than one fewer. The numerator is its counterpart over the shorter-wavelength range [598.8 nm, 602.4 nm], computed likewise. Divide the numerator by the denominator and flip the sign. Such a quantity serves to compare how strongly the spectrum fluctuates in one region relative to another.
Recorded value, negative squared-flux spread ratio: -1.10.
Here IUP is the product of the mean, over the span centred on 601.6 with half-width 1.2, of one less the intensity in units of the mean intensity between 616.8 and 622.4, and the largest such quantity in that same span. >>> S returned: 0.0008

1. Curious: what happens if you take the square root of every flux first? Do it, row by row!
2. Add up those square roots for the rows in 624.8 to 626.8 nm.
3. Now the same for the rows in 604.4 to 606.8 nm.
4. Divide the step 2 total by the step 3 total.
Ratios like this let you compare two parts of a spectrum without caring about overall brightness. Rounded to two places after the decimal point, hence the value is 0.81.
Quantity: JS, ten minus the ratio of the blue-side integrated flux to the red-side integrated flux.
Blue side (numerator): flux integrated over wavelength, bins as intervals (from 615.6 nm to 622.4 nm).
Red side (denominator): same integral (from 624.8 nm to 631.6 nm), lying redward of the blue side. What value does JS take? 9.01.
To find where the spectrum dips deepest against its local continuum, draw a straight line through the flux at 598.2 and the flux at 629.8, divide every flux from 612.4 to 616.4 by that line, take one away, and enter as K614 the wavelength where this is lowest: 616.2 nm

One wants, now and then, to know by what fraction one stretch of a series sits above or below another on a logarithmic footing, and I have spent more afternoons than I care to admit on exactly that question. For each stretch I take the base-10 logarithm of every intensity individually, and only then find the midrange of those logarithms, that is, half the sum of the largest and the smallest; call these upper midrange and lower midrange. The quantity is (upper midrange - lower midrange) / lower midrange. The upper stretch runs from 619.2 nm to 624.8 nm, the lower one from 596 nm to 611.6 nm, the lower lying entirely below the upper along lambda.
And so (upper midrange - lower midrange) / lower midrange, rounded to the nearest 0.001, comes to -0.022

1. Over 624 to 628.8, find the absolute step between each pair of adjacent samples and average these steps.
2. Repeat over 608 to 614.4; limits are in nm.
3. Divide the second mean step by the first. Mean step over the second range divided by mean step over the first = 1.04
